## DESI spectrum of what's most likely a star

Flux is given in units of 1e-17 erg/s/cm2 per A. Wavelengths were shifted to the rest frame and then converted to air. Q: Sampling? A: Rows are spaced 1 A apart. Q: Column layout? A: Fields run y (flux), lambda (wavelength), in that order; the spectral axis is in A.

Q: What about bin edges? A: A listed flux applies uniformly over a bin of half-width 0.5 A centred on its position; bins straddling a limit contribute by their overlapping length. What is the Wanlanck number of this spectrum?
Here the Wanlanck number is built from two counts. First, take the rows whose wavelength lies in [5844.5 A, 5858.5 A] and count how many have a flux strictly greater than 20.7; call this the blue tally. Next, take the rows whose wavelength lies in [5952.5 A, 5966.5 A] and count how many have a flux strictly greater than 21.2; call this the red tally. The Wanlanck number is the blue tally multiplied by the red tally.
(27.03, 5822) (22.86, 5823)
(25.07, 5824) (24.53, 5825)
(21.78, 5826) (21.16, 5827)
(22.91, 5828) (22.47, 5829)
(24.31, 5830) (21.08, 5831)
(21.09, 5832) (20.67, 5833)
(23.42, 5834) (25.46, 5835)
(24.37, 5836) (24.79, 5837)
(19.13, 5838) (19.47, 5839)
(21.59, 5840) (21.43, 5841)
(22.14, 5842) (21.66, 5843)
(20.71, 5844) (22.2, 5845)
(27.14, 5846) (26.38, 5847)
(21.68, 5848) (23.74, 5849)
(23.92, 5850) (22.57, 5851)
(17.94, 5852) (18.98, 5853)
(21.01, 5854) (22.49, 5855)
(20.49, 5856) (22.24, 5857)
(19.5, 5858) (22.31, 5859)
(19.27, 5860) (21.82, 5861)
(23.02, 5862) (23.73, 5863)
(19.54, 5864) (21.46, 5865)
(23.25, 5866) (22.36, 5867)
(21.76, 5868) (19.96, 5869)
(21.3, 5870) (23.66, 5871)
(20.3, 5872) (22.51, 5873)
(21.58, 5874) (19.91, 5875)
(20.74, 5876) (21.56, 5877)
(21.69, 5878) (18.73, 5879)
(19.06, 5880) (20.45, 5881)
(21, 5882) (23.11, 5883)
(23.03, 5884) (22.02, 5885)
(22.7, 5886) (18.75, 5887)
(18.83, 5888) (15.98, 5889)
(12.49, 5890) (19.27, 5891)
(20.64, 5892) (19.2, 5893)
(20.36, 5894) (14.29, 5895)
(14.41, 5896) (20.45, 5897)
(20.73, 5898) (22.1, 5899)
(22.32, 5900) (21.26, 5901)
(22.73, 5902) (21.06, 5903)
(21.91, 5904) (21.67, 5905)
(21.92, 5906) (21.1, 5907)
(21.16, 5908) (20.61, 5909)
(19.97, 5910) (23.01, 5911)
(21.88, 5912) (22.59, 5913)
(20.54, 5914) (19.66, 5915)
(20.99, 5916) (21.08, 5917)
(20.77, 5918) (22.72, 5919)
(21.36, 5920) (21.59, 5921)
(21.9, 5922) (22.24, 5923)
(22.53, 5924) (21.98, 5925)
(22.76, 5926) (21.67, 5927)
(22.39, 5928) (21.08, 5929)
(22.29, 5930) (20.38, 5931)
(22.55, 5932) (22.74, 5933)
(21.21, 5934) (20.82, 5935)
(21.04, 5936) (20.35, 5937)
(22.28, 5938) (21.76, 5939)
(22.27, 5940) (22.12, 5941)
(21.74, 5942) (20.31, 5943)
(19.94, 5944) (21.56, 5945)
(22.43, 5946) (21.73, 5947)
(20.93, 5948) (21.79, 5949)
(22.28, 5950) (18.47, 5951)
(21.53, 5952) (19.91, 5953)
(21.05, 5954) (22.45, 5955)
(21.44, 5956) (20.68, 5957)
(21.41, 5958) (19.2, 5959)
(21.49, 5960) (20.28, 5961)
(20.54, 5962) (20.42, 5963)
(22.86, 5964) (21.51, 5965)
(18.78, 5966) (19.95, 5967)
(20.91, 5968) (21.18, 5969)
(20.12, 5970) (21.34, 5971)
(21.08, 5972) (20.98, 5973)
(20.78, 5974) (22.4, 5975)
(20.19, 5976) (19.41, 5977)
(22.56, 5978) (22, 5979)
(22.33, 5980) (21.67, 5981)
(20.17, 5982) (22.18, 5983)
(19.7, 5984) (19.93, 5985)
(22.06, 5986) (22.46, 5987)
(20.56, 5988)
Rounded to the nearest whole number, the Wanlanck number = 60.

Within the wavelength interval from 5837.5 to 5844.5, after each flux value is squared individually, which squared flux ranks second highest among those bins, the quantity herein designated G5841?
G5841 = 469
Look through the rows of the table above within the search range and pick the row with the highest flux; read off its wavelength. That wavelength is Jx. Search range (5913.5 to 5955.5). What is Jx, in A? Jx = 5926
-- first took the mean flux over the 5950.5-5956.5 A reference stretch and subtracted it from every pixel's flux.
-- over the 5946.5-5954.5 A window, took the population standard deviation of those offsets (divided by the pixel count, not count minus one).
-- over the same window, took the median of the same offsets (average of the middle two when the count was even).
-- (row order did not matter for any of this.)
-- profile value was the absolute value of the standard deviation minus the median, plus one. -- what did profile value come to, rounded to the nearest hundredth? 1.67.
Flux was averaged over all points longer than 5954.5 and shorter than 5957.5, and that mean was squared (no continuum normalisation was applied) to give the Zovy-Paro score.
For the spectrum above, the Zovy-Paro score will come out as 463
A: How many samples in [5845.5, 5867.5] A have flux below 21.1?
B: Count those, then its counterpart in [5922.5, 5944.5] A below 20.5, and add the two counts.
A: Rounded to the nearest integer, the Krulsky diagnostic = 11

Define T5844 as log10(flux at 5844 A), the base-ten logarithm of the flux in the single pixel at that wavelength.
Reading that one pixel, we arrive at 1.32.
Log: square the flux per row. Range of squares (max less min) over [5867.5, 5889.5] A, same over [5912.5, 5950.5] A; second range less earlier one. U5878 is -173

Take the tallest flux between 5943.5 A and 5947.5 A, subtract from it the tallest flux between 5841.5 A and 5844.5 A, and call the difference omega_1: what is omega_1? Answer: 0.3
